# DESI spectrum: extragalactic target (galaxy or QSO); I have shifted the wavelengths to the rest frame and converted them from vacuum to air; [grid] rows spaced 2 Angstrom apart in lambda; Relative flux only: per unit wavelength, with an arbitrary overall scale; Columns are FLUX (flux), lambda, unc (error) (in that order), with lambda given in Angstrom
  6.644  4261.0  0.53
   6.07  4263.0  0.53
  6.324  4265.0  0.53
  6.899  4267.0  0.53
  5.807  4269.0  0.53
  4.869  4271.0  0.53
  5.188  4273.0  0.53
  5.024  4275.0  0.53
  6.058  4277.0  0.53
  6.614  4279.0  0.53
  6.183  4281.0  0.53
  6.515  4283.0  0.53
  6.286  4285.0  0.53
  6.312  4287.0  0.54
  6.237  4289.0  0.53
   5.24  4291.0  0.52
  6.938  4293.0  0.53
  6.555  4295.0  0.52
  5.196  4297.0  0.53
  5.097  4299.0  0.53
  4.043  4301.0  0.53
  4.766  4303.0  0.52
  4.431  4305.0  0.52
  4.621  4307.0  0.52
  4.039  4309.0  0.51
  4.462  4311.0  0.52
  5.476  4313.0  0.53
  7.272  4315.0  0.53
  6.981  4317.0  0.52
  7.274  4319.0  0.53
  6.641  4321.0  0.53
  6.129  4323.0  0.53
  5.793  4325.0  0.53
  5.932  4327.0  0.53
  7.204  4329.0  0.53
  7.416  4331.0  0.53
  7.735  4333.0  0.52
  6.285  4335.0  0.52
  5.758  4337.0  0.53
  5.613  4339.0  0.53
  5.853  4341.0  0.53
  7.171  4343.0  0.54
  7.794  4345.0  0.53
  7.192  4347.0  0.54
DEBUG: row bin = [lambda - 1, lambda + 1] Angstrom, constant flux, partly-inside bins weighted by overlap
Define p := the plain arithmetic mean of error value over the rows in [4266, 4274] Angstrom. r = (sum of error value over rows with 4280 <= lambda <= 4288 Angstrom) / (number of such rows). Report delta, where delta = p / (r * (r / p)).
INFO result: 0.99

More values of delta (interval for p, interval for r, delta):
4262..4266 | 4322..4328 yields 1.00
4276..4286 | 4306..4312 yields 1.05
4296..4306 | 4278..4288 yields 0.98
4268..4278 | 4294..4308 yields 1.02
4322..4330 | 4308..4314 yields 1.04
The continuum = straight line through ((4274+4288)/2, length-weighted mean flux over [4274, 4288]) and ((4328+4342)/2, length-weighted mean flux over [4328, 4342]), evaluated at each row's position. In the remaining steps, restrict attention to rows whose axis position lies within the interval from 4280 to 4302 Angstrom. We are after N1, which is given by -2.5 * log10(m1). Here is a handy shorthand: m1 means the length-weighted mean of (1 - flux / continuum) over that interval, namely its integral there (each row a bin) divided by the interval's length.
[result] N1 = 3.2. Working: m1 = 0.055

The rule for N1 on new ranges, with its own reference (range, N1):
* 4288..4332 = 2.6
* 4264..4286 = 4.3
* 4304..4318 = 2.0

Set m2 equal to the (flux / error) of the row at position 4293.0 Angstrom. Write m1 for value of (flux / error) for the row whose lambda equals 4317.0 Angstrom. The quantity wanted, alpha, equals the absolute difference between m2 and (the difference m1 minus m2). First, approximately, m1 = 13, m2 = 13.1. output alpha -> 12.8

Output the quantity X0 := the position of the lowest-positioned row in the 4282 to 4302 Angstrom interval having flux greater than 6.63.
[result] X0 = 4293.0 Angstrom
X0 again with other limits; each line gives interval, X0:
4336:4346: 4343.0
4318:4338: 4319.0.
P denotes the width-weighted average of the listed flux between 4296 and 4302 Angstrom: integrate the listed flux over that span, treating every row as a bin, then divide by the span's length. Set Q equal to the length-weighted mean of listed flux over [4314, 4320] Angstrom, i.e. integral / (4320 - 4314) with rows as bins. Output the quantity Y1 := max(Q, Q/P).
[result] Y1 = 7.2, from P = 4.8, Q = 7.2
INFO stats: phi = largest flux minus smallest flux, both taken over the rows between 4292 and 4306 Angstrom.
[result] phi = 2.9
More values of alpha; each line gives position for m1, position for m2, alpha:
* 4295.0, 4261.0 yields 12.5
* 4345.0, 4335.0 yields 9.5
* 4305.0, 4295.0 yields 16.7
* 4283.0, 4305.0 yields 4.7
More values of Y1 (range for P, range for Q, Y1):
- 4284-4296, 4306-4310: 4.3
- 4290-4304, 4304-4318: 5.3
